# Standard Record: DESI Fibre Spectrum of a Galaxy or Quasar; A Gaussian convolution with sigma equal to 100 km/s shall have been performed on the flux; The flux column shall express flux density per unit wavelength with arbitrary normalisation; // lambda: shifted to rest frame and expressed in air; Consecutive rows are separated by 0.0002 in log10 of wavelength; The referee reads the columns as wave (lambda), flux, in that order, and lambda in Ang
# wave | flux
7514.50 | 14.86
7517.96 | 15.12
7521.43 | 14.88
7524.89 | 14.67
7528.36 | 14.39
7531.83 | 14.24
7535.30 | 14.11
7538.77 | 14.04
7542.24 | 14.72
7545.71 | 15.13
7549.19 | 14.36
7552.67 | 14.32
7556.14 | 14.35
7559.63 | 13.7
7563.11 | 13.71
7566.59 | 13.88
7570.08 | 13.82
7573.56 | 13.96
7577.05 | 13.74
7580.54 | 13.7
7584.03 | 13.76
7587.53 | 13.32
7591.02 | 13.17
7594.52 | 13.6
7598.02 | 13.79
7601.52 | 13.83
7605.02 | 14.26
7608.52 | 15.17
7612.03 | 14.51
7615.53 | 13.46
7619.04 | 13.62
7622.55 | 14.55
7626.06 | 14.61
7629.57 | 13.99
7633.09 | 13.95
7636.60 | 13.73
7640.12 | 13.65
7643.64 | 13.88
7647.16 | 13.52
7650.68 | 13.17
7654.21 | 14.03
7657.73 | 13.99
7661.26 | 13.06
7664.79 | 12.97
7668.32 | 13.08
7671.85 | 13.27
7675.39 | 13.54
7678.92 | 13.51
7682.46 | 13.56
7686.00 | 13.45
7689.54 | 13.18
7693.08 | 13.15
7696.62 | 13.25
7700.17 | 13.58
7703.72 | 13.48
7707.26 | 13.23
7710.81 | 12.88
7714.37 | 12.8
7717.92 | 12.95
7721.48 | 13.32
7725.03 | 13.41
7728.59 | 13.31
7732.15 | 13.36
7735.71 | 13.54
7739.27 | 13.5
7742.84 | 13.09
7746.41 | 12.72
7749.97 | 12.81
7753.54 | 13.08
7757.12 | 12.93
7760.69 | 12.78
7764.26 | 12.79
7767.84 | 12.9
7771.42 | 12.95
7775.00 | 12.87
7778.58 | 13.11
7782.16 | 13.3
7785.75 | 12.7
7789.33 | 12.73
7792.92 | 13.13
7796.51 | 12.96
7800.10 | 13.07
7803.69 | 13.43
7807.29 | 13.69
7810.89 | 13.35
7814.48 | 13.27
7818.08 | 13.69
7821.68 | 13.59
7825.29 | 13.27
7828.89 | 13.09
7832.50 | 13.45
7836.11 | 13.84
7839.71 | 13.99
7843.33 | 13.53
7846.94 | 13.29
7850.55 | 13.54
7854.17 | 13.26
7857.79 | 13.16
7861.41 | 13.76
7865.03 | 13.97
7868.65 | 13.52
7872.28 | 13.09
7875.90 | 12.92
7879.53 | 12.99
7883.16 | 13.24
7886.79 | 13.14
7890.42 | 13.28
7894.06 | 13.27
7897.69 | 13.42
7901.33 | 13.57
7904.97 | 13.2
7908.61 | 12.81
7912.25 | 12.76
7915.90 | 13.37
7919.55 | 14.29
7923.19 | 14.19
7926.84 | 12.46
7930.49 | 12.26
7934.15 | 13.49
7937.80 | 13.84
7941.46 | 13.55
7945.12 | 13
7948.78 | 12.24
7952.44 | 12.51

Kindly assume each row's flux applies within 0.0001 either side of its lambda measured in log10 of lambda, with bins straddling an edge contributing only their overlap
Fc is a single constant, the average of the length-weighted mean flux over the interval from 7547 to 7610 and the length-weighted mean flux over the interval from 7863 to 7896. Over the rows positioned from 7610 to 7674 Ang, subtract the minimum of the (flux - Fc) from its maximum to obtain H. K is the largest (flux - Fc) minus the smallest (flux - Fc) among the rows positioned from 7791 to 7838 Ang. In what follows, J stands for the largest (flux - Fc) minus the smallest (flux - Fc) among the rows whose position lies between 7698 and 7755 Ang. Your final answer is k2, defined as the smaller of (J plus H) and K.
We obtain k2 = 0.88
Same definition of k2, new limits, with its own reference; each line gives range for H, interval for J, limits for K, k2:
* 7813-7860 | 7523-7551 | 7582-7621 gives 1.99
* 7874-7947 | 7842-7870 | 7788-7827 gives 0.96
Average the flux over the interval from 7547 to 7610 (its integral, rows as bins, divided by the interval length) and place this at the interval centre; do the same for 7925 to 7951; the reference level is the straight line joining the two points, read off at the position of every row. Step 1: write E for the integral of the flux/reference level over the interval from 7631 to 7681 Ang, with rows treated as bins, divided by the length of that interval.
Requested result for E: 0.99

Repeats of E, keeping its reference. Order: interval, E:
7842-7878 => 1.02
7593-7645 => 1.02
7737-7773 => 0.96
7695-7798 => 0.97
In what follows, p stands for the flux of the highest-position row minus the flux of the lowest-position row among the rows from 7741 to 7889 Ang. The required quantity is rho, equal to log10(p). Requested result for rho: -1.30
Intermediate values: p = 0.05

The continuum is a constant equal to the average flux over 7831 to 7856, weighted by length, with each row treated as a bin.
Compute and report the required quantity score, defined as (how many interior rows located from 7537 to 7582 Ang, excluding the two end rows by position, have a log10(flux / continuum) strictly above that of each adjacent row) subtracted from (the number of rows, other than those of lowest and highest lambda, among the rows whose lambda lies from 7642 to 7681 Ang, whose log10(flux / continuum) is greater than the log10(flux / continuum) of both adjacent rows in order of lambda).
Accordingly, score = -2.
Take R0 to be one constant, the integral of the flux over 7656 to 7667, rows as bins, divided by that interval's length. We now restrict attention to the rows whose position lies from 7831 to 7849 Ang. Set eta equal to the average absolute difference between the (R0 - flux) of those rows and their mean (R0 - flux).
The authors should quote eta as 0.24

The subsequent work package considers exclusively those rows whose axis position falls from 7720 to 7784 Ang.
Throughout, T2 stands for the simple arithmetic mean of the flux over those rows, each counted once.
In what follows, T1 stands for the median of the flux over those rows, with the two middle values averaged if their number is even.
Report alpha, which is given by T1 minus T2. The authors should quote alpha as -0.01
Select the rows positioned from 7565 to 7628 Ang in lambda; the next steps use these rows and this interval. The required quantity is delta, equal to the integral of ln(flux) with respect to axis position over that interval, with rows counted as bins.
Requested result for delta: 166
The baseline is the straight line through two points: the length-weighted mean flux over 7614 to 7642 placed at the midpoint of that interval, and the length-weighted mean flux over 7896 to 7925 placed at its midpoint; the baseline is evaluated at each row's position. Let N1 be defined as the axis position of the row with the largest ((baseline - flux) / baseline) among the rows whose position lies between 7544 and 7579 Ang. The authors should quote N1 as 7559.63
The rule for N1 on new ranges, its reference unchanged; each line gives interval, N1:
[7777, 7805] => 7785.75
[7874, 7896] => 7875.90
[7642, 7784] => 7746.41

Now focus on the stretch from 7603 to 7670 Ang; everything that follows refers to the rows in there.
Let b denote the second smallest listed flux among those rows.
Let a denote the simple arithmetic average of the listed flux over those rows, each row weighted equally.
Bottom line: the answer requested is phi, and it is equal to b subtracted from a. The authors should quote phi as 0.79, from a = 13.85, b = 13.06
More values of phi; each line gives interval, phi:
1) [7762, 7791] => 0.19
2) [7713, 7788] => 0.34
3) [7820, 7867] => 0.36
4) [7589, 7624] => 0.54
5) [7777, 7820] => 0.47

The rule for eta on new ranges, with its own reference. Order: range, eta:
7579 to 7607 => 0.24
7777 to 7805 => 0.19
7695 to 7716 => 0.24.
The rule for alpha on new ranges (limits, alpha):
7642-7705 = 0.04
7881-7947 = -0.01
